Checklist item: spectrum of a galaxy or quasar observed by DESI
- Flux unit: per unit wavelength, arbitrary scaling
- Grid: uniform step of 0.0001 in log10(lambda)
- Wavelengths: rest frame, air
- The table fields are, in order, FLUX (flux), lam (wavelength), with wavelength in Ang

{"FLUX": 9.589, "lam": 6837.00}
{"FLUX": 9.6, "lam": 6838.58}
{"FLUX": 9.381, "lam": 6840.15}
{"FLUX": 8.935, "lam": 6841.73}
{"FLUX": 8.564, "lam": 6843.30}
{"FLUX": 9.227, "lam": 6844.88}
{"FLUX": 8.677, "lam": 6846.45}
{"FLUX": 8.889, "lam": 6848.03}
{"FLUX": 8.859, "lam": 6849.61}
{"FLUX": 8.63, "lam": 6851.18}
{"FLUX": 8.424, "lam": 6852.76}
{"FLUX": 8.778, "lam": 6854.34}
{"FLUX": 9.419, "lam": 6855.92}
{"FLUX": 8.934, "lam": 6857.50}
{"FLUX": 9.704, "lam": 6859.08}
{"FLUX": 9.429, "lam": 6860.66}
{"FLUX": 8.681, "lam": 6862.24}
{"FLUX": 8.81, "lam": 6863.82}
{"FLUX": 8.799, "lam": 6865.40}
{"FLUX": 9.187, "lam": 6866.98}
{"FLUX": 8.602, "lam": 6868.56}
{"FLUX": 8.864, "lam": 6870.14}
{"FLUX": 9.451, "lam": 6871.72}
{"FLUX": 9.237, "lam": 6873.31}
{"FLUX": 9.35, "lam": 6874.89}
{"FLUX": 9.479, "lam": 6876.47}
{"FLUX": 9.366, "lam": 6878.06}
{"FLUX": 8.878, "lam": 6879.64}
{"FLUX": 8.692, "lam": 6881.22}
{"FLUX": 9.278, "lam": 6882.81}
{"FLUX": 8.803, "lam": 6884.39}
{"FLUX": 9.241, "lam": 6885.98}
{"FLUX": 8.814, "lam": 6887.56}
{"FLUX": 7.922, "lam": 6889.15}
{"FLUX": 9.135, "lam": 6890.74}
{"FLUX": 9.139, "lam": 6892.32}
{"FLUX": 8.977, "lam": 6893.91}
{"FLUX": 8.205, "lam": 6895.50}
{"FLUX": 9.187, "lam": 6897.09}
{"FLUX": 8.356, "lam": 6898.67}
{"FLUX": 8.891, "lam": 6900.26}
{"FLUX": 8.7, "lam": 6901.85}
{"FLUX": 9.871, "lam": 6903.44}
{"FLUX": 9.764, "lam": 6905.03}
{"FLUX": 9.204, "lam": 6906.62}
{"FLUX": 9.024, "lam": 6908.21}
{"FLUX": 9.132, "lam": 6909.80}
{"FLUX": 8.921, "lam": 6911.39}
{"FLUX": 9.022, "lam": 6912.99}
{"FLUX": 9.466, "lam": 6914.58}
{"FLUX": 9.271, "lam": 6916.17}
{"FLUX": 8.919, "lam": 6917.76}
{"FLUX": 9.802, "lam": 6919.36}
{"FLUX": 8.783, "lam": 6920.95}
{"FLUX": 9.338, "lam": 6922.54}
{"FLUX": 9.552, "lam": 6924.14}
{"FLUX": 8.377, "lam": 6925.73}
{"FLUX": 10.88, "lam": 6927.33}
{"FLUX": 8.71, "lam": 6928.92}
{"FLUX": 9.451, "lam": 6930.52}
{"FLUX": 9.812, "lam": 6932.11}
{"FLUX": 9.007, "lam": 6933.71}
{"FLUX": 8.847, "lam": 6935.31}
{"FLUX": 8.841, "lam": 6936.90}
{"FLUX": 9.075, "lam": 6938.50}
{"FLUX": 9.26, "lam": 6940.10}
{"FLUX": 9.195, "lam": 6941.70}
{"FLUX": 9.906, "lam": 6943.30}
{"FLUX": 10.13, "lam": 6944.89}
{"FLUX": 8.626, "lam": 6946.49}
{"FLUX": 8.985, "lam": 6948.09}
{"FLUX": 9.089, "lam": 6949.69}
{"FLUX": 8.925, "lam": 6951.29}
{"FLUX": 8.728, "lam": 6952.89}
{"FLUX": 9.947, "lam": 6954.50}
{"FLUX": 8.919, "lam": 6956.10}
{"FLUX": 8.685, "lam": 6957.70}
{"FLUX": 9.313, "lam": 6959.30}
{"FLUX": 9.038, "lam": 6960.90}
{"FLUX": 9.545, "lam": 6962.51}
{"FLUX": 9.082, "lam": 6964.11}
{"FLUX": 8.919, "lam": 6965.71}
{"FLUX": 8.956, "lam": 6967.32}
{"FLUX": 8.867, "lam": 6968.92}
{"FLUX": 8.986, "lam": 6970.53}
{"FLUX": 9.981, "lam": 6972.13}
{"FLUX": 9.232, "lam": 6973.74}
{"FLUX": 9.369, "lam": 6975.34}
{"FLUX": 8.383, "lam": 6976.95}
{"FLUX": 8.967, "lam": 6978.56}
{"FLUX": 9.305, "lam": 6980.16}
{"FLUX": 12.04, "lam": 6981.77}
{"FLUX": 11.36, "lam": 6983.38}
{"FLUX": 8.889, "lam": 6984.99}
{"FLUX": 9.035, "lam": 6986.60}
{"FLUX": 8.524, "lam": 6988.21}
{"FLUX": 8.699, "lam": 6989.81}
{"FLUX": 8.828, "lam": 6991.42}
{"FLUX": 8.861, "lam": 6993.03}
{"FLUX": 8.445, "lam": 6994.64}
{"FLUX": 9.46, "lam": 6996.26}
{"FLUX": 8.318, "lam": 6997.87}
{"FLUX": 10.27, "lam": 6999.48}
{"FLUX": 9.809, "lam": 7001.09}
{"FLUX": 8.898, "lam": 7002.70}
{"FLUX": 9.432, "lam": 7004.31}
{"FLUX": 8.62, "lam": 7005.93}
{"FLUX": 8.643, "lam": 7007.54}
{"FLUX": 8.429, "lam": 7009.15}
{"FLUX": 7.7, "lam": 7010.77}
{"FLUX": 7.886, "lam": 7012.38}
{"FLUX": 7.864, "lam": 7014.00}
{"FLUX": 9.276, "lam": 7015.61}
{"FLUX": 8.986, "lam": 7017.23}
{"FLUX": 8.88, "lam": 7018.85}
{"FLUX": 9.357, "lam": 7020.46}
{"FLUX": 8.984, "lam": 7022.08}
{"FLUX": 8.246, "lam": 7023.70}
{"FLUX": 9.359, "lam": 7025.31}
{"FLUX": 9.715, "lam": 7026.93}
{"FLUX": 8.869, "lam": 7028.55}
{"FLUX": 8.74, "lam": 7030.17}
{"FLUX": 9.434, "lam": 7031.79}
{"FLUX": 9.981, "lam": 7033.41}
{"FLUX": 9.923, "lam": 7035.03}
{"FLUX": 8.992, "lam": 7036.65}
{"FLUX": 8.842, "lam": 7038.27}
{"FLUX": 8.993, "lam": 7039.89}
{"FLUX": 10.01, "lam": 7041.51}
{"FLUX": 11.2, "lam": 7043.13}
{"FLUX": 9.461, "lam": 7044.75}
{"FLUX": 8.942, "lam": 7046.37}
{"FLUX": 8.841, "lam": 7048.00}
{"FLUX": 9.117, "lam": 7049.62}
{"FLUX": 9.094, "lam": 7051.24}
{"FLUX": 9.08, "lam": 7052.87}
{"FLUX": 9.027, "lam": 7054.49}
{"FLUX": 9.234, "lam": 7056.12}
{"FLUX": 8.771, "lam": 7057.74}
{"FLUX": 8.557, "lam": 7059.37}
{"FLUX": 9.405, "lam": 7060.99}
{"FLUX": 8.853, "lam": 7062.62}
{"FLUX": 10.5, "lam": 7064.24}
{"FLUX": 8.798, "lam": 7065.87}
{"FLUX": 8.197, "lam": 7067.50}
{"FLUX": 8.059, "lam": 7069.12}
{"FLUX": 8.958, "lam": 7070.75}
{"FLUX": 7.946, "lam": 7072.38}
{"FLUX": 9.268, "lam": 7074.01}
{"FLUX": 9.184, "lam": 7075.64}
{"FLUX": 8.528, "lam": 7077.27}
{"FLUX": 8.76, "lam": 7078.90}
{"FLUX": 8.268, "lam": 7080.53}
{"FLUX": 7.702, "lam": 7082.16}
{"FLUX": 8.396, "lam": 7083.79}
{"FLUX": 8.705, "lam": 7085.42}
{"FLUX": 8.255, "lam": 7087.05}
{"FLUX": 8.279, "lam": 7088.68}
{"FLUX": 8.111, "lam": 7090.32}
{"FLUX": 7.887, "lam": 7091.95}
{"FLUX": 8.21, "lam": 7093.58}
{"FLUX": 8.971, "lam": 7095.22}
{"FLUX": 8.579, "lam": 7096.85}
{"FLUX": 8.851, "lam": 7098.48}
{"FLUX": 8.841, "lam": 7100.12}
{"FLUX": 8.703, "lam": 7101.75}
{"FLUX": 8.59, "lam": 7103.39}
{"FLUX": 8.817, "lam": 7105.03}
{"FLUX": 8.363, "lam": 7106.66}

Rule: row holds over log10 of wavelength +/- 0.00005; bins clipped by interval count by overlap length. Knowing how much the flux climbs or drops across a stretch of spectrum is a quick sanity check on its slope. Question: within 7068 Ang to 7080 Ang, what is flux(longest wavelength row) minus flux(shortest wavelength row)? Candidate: 0.7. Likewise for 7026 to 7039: -0.9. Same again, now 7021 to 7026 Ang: 0.4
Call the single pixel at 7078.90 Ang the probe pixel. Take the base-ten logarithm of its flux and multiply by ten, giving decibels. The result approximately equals 9.4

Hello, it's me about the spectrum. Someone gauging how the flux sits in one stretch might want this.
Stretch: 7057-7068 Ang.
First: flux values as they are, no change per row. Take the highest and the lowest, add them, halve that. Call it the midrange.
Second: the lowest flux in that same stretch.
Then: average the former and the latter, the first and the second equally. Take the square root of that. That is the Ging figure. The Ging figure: 2.96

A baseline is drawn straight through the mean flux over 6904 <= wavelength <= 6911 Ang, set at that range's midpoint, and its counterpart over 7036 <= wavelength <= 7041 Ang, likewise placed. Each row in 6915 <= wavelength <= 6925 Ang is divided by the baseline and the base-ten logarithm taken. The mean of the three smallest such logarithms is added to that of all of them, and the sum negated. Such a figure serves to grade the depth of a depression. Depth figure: 0.012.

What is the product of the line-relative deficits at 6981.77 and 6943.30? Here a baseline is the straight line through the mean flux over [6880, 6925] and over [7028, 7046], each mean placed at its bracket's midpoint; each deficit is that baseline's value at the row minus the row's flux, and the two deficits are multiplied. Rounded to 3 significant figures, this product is 1.97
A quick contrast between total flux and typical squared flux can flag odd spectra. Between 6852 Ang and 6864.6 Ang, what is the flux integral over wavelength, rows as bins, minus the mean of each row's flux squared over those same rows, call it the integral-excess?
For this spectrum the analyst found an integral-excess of 32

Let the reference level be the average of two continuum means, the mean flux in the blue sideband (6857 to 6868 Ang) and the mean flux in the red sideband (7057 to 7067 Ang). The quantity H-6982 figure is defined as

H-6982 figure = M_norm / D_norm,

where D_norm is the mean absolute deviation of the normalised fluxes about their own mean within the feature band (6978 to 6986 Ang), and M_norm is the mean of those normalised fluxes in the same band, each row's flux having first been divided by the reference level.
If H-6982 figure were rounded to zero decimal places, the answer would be 8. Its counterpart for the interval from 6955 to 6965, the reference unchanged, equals 41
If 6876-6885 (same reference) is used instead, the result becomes 31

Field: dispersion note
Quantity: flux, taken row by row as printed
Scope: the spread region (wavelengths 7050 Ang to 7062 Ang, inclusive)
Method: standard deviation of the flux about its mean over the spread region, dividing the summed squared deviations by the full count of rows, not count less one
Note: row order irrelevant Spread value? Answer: 0.26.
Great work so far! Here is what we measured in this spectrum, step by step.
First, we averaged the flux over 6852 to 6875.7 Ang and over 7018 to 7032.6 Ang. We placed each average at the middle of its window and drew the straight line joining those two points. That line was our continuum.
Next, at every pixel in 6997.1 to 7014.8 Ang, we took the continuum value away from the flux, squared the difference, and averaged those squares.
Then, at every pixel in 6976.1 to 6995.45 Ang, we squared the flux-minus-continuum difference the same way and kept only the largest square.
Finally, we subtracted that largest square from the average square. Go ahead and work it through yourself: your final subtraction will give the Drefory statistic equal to -8.1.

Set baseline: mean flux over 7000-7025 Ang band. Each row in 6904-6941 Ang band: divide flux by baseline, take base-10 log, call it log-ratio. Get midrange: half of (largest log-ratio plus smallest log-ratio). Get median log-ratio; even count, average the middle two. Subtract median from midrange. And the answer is 0.019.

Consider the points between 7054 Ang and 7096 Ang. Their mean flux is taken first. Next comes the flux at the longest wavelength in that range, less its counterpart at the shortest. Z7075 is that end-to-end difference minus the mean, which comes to -8.7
